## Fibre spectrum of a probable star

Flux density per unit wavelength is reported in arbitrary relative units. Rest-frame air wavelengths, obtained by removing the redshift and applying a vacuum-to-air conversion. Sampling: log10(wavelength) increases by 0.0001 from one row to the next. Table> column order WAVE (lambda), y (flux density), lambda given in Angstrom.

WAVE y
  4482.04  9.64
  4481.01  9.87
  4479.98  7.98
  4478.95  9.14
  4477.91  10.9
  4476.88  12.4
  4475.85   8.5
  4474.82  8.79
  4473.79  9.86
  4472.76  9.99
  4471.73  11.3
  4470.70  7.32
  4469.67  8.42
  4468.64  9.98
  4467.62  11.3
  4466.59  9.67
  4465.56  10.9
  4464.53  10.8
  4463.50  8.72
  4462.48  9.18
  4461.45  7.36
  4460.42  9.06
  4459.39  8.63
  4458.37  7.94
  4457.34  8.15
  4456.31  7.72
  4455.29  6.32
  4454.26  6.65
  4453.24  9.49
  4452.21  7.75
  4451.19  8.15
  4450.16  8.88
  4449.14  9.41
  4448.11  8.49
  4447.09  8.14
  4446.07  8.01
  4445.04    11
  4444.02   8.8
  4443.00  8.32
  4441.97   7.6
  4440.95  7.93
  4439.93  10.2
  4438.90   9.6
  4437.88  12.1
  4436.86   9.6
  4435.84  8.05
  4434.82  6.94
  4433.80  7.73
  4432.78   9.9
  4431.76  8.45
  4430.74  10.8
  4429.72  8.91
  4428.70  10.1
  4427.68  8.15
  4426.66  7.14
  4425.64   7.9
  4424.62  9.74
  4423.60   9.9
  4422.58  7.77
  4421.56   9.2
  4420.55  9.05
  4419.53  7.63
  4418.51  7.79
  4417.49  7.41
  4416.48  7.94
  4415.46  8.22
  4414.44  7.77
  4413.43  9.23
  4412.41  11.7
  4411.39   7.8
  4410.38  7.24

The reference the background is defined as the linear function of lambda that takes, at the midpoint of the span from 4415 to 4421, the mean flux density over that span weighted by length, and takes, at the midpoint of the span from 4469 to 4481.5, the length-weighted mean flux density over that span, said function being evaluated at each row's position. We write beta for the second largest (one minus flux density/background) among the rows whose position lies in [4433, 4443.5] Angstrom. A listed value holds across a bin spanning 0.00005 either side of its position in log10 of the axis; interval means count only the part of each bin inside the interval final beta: 0.12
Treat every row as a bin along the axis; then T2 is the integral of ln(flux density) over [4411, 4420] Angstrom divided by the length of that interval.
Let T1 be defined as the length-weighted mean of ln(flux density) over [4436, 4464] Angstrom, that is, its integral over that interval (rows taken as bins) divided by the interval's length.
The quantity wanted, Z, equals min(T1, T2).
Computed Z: 2.12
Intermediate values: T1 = 2.146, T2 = 2.12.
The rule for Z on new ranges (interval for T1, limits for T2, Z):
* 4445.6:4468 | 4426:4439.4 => 2.15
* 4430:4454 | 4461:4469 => 2.18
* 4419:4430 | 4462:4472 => 2.15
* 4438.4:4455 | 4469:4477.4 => 2.15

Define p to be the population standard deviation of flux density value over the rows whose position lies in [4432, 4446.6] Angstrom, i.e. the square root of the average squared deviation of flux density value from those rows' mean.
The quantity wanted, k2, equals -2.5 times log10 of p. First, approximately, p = 1.4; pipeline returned -0.37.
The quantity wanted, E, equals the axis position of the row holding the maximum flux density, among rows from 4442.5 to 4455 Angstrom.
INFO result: 4445.04 Angstrom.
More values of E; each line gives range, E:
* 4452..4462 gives 4453.24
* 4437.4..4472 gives 4437.88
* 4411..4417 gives 4412.41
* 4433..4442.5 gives 4437.88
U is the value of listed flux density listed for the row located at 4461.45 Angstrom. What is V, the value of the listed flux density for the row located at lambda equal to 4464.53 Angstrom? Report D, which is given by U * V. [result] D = 79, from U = 7.36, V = 10.8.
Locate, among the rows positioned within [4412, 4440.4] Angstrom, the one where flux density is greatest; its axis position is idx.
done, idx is 4437.88 Angstrom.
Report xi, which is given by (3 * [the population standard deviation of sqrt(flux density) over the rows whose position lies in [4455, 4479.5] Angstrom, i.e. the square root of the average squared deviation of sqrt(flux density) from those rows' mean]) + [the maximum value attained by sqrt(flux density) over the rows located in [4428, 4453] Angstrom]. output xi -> 4.20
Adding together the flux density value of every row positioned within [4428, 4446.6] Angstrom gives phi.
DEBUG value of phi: 164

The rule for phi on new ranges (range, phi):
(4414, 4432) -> 154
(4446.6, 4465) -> 151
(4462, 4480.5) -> 175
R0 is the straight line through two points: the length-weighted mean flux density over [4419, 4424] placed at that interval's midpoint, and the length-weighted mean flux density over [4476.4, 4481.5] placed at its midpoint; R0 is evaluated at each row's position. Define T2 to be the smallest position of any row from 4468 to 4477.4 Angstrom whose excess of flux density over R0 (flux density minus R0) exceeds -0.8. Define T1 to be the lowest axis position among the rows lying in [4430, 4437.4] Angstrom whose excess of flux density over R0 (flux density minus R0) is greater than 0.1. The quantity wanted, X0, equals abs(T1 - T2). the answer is 37.9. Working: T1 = 4430.74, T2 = 4468.64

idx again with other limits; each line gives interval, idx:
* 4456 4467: 4465.56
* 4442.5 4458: 4445.04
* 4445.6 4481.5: 4476.88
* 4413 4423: 4413.43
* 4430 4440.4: 4437.88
